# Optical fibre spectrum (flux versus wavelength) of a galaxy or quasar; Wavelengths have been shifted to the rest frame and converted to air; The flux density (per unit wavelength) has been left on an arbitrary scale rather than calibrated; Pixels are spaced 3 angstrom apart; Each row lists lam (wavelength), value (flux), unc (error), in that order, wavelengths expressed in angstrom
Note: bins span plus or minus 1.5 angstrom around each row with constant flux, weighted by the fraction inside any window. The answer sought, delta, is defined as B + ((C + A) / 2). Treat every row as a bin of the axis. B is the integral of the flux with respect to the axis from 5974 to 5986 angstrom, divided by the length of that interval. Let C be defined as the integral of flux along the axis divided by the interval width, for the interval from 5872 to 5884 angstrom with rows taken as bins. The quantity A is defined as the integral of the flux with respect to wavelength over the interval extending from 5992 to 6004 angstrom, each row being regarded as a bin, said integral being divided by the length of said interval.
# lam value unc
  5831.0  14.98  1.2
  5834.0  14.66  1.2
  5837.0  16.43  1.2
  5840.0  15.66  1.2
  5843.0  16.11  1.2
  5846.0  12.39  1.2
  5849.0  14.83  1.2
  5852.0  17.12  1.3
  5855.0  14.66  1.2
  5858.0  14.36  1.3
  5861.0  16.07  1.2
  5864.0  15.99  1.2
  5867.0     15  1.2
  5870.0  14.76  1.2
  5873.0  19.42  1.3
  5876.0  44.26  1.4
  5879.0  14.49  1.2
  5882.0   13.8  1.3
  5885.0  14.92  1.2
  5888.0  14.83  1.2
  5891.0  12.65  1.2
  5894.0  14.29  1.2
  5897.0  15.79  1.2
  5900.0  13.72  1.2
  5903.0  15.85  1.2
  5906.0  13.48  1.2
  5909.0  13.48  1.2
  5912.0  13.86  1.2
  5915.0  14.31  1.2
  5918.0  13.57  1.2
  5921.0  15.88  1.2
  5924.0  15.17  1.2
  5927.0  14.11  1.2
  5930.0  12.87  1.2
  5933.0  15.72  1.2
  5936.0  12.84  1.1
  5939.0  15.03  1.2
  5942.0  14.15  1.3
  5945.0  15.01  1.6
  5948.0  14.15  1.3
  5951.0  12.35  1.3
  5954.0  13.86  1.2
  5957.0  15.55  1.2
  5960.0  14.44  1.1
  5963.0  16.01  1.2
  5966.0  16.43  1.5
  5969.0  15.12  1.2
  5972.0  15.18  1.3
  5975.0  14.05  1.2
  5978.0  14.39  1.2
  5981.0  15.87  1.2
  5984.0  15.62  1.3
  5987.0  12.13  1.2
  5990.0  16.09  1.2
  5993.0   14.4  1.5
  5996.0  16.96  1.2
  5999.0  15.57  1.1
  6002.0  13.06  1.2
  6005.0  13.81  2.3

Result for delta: 33.8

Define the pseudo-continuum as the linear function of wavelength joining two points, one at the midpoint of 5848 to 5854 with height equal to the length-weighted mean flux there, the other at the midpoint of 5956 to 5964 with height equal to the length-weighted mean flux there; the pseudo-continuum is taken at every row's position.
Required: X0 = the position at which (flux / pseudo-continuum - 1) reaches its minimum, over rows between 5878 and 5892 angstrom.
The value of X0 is 5891.0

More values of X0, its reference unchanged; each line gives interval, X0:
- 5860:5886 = 5882.0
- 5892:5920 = 5906.0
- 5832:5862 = 5846.0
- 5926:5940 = 5930.0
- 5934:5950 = 5936.0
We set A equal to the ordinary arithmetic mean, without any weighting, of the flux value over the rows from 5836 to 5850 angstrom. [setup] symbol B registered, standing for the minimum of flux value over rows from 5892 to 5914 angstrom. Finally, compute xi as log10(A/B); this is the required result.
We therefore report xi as 0.049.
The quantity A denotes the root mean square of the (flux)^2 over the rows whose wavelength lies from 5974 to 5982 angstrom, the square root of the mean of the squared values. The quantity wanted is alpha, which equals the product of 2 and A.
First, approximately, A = 220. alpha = 440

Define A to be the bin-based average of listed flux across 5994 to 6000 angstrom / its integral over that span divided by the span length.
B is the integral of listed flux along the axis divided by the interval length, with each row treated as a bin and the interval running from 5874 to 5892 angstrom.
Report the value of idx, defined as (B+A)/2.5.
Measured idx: 14.21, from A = 16.2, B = 19.3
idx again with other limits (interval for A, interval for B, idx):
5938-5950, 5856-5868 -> 11.93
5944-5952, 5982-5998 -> 11.58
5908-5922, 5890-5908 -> 11.40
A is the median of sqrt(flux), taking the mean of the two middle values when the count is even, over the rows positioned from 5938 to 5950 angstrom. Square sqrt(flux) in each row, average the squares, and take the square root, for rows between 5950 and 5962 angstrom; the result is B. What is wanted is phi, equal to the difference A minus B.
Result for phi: 0.07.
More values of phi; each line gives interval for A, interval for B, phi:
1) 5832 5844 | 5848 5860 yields 0.08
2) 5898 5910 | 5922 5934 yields -0.12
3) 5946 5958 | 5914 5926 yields -0.10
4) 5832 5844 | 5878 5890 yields 0.18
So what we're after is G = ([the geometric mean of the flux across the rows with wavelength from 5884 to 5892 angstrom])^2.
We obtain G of 199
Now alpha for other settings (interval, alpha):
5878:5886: 416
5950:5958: 398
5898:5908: 419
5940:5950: 418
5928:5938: 393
